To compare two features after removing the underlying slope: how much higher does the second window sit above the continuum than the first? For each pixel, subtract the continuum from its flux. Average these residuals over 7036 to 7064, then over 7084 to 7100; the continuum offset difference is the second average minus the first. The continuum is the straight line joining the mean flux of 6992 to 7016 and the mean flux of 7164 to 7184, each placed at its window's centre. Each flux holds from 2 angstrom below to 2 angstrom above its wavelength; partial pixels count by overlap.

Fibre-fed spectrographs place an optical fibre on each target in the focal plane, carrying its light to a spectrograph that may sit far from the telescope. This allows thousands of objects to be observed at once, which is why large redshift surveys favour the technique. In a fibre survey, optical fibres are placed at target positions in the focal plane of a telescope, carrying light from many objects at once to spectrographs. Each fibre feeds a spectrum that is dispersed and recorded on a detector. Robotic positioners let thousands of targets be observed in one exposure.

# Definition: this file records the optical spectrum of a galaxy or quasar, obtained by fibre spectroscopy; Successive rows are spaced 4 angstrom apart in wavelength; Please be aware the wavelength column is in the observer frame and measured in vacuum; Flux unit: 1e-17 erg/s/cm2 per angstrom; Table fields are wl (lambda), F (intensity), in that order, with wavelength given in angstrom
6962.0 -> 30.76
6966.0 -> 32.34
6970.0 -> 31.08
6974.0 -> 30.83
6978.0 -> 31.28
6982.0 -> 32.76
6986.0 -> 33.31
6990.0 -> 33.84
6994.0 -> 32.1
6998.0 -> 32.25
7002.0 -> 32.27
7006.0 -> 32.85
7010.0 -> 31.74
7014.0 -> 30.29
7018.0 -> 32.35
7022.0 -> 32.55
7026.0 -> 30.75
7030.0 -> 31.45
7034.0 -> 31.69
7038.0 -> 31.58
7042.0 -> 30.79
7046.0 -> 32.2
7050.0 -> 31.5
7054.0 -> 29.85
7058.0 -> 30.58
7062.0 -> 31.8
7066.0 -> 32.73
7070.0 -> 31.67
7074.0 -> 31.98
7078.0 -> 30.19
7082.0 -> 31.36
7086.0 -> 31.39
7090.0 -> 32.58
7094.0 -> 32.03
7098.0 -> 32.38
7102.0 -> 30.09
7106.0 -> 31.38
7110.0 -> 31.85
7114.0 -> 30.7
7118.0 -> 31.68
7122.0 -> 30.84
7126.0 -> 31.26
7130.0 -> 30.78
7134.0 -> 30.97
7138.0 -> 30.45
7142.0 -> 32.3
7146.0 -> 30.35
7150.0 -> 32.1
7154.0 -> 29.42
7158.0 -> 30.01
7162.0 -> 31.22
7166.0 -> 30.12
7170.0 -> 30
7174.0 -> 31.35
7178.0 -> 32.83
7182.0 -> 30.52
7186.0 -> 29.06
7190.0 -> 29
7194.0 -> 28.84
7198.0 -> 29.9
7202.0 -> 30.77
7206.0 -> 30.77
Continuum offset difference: 1.14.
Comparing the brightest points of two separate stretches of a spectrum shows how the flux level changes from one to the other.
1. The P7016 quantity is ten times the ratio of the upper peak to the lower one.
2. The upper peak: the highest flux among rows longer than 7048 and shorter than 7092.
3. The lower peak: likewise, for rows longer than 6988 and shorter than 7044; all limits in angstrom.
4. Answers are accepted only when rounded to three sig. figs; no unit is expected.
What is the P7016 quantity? 9.67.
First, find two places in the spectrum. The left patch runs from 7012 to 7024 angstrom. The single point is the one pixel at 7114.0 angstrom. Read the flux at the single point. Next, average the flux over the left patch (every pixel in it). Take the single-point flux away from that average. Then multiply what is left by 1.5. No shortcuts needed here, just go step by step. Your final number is 1.5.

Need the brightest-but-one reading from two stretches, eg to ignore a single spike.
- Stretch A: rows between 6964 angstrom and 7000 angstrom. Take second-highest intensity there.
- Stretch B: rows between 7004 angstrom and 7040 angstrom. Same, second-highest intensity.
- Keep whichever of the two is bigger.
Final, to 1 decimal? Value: 33.3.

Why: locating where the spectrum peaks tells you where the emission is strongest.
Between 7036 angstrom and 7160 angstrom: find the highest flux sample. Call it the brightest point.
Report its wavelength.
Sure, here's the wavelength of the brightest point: 7066.0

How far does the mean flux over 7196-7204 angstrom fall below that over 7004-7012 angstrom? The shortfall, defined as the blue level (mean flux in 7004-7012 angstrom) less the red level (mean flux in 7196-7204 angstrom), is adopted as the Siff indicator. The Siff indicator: 1.96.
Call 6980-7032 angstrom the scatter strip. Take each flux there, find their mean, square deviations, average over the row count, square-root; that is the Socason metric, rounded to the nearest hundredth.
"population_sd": 0.93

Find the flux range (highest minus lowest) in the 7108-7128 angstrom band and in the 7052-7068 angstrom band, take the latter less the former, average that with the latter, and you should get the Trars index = 2.3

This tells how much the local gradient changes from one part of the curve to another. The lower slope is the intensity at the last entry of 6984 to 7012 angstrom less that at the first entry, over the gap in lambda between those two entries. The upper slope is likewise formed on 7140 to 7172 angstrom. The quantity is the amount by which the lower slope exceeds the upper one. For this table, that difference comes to 0.017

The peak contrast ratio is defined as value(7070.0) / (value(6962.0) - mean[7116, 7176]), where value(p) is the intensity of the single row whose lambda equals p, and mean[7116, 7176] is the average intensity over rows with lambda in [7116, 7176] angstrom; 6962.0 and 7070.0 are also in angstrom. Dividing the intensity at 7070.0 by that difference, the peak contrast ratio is -328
